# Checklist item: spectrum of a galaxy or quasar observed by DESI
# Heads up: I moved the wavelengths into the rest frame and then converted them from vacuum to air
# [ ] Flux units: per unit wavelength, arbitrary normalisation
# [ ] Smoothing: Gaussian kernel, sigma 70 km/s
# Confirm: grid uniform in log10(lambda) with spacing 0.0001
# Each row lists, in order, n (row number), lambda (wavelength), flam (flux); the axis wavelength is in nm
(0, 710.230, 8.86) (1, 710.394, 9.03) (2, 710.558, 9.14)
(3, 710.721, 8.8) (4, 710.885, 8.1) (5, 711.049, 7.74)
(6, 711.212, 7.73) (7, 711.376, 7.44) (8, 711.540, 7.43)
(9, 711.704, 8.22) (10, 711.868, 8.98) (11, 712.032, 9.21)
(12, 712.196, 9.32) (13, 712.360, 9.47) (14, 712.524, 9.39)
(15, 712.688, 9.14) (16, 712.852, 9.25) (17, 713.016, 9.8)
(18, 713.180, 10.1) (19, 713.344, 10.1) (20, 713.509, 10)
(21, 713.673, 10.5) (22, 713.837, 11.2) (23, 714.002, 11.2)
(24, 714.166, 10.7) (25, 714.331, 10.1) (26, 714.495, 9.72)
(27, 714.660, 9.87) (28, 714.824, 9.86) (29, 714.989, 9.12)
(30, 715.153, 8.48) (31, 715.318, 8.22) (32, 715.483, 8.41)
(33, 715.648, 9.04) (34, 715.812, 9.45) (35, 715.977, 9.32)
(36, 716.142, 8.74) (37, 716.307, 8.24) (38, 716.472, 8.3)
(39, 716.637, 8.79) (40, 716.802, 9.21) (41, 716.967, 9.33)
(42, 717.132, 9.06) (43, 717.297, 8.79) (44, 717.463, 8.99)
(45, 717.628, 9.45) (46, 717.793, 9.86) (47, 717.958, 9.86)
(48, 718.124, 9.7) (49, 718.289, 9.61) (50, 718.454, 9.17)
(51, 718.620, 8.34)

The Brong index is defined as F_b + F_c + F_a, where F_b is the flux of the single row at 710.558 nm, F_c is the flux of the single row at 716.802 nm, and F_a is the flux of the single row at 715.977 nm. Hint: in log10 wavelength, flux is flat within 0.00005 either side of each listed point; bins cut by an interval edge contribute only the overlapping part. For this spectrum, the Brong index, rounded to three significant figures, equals 27.7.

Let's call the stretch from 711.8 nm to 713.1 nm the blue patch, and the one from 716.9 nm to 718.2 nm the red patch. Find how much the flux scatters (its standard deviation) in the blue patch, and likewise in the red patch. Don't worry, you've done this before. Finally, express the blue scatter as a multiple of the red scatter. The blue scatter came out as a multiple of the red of 0.60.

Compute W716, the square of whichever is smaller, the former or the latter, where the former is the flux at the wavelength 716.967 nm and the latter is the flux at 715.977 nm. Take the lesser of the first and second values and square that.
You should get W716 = 87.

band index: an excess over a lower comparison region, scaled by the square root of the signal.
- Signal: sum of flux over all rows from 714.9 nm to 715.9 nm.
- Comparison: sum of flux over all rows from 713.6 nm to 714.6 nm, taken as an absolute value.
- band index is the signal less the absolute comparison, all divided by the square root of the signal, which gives -1.5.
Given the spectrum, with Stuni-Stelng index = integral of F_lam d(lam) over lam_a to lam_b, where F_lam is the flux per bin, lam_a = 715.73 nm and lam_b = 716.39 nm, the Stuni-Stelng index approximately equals 5.9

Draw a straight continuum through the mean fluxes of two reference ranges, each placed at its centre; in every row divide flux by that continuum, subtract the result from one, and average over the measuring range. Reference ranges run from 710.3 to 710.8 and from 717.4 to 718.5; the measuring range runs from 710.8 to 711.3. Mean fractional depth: 0.13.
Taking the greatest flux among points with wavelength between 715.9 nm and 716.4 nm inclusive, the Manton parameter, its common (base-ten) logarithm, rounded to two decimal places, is 0.97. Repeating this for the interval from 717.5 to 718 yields 0.99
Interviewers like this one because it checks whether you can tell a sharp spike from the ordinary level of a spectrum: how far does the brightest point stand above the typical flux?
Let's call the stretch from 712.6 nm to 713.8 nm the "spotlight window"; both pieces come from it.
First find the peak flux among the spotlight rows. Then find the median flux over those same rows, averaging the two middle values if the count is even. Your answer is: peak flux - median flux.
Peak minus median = 0.50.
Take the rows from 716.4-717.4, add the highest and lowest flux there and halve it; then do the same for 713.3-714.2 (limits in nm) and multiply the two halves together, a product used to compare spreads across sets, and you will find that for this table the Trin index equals 93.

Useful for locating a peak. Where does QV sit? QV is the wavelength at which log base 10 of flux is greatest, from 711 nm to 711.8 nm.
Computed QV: 711.704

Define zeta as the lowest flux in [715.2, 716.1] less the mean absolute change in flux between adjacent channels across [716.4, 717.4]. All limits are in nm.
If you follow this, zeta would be 7.9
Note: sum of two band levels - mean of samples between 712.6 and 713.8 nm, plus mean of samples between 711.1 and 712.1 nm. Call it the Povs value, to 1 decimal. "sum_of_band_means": 18.0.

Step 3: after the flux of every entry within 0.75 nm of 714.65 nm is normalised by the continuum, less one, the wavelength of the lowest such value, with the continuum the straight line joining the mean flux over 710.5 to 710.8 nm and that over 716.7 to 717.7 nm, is 715.318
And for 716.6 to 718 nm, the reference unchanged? 717.297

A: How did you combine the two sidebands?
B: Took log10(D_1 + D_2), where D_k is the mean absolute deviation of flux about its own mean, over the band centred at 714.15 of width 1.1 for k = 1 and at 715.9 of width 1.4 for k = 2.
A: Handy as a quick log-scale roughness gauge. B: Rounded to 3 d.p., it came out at -0.039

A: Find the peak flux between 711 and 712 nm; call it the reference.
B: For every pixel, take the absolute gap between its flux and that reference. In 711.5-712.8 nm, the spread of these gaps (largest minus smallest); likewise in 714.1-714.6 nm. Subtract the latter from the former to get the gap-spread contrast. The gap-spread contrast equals 0.57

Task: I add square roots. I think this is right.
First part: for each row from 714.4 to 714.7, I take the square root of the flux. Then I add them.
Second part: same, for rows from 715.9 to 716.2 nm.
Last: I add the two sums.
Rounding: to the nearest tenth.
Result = 12.3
